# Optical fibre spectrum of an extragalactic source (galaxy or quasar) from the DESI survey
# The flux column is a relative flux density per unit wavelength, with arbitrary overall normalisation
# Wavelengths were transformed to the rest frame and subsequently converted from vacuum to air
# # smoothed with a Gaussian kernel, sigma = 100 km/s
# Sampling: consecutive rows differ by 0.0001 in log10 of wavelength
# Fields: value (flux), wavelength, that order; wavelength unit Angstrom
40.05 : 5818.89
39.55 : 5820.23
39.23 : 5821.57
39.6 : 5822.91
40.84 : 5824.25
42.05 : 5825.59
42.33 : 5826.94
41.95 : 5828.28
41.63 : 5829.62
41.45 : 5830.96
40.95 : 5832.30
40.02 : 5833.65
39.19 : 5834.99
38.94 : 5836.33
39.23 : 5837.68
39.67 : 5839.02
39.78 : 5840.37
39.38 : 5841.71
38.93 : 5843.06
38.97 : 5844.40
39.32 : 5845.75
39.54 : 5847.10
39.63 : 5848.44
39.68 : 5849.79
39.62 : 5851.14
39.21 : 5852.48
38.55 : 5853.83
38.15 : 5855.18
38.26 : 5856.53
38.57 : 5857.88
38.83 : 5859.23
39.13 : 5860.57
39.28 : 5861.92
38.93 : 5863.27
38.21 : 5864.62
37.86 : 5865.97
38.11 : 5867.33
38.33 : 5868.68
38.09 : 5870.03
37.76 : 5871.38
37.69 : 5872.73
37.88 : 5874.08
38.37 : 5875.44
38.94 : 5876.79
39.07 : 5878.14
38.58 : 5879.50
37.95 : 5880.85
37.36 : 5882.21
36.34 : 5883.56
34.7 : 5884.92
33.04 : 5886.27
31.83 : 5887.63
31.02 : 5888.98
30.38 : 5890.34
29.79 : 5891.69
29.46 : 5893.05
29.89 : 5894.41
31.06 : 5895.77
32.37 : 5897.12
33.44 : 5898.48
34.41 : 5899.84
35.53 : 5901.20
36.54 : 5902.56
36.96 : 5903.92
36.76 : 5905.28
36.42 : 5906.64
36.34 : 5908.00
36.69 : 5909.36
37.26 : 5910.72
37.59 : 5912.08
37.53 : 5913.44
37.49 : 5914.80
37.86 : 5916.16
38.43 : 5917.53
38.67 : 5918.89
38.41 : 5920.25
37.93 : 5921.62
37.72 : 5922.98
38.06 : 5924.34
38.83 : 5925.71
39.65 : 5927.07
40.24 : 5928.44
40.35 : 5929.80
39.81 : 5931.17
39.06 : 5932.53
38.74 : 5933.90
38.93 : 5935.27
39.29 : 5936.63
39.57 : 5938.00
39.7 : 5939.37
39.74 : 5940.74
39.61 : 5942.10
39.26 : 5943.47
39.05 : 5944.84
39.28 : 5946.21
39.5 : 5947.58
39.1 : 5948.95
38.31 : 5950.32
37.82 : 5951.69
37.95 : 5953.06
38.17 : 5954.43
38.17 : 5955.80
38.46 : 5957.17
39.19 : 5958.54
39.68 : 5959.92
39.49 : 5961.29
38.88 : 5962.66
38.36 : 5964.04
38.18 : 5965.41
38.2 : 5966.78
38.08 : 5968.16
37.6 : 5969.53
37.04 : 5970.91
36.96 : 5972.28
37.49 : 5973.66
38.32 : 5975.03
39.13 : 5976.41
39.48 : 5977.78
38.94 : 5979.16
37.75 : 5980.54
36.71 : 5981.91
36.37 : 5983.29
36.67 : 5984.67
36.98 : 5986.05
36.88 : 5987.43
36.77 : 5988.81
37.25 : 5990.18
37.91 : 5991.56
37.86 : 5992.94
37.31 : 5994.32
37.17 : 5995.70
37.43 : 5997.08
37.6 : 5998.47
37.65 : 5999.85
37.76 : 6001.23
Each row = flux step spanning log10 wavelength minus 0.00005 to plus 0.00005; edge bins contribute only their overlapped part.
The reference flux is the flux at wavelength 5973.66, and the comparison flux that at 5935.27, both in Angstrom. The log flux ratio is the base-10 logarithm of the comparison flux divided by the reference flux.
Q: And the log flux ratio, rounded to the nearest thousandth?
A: 0.016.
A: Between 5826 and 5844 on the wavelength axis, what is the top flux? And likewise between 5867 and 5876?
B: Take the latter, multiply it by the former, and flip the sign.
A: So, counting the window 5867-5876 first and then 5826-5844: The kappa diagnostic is -1624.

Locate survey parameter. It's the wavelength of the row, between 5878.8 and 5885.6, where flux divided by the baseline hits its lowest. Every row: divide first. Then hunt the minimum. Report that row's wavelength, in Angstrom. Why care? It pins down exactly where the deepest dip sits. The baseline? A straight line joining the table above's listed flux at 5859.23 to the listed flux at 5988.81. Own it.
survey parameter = 5884.92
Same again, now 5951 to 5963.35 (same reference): 5951.69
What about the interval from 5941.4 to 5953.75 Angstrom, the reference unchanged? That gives 5951.69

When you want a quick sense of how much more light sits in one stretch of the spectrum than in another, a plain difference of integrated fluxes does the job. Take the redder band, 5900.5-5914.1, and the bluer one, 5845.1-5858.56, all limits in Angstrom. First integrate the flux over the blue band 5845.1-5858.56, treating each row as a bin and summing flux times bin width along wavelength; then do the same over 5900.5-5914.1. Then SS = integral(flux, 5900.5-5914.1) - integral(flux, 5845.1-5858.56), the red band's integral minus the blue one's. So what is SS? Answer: -26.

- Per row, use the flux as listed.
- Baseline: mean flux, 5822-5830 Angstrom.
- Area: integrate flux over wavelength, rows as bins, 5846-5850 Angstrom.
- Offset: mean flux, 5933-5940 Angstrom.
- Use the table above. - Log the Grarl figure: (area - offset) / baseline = 2.9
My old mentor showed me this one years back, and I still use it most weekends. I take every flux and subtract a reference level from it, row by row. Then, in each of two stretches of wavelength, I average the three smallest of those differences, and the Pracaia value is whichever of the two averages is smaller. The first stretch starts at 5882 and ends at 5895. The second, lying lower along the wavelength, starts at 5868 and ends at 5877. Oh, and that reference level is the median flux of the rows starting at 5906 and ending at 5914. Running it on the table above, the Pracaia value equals -7.3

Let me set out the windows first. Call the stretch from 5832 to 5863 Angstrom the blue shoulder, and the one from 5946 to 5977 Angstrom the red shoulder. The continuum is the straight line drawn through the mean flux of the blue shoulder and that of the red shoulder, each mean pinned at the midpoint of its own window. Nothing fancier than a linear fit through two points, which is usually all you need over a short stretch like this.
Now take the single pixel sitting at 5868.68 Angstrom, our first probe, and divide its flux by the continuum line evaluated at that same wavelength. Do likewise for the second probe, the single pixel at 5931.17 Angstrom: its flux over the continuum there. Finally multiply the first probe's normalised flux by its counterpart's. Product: 1.01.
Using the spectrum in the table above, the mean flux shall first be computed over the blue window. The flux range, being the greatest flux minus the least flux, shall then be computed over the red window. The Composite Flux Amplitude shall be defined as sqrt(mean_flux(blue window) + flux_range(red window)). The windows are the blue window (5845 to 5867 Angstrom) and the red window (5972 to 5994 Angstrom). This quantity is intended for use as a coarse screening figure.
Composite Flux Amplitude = 6.48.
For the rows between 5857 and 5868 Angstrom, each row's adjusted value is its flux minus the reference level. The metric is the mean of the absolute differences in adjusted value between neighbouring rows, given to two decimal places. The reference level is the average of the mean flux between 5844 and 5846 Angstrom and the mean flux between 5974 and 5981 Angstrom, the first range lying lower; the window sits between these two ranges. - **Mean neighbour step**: 0.34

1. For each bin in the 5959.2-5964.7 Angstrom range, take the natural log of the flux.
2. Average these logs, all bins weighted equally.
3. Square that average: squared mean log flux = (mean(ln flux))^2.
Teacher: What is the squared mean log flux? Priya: 13.4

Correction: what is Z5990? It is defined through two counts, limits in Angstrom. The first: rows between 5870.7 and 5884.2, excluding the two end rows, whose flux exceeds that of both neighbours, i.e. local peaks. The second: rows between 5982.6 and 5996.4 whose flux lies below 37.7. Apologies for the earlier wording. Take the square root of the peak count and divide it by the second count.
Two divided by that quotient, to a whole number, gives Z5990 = 16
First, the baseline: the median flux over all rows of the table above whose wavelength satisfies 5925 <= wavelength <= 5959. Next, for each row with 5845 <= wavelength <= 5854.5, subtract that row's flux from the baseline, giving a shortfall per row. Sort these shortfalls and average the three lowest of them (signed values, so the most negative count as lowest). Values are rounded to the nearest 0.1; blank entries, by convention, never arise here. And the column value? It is -0.5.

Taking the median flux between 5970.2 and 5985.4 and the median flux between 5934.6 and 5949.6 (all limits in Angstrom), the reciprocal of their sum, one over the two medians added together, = 0.0130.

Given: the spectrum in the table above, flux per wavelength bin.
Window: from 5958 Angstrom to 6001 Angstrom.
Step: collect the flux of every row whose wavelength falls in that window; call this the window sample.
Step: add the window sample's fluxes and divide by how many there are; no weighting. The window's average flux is 37.8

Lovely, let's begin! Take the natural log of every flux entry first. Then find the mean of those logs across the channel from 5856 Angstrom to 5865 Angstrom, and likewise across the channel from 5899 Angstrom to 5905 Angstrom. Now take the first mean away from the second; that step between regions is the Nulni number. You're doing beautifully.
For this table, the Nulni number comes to -0.08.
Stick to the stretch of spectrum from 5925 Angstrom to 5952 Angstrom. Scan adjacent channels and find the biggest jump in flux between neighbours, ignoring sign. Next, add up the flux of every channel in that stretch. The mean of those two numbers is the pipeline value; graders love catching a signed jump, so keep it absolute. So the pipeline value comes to 393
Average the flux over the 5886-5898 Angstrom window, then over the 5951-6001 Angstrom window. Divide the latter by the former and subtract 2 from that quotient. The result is -0.78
